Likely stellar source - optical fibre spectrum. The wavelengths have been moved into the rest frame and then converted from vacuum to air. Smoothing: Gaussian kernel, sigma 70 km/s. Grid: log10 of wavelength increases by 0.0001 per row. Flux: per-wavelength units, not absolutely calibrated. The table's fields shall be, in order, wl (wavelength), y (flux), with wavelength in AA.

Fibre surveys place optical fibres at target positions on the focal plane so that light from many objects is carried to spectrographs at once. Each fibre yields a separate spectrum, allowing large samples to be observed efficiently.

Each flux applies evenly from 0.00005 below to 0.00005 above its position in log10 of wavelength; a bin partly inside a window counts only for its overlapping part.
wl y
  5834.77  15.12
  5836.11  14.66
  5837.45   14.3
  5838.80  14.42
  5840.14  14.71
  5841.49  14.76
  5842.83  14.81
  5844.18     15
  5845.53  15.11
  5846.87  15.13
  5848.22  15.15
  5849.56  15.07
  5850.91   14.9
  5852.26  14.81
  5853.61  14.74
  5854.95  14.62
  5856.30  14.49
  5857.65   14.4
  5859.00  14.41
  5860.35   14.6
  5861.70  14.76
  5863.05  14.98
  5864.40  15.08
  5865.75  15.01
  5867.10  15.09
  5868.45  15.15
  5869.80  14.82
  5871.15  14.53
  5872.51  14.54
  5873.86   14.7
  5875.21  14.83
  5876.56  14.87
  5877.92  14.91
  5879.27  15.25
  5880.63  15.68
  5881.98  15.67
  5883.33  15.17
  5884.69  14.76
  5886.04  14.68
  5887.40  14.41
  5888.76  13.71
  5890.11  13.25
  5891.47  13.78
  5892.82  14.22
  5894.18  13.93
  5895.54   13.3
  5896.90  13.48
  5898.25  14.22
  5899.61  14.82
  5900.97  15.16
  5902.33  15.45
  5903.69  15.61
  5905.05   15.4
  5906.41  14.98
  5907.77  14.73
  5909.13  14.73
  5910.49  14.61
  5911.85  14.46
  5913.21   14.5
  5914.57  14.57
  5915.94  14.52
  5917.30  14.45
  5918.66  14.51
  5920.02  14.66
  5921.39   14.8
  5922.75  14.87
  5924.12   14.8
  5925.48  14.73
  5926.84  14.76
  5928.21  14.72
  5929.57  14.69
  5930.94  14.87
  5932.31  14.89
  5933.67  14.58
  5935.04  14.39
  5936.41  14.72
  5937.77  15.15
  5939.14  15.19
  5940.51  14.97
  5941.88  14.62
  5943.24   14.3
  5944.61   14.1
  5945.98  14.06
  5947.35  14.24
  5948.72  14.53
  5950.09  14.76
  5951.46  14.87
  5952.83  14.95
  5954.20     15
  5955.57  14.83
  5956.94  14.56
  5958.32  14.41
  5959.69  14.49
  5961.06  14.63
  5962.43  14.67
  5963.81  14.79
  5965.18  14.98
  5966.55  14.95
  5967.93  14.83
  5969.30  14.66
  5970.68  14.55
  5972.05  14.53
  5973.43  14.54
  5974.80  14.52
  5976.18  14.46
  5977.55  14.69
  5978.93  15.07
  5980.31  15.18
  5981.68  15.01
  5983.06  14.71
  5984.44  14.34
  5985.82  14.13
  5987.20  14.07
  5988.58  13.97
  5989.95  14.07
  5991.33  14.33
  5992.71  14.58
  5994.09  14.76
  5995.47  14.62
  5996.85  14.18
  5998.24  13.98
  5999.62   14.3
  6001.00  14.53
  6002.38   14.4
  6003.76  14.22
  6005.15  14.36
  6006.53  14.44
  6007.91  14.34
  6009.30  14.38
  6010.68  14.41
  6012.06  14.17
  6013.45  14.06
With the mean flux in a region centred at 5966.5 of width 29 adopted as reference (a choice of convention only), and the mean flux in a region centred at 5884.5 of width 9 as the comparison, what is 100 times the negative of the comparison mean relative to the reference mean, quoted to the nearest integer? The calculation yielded -101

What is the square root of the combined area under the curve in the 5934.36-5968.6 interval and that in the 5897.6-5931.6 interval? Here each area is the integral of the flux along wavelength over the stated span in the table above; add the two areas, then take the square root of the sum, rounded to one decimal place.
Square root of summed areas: 31.7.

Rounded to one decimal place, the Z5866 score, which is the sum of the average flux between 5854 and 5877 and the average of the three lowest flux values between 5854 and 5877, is 29.2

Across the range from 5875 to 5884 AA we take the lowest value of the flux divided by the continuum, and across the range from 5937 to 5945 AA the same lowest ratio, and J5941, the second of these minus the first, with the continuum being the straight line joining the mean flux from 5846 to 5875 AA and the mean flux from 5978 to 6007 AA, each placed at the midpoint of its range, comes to -0.04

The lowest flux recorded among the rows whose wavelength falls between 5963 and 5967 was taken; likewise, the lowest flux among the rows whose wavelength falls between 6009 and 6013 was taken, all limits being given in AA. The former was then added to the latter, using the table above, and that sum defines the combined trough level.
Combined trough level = 29.0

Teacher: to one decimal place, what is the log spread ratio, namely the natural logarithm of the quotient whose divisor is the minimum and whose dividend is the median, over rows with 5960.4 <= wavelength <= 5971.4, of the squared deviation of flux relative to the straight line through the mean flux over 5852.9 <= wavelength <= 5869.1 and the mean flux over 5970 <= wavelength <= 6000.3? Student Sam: 3.6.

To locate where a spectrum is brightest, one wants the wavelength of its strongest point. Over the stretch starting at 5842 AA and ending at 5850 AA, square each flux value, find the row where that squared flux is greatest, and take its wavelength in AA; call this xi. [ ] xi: 5848.22 AA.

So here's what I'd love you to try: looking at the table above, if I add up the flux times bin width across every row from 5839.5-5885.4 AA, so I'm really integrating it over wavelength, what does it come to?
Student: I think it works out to 684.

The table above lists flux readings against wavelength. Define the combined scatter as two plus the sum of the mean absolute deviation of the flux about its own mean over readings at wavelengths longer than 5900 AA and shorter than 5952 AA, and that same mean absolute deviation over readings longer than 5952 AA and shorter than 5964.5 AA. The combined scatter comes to 2.42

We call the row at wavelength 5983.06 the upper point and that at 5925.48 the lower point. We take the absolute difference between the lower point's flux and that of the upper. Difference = 0.02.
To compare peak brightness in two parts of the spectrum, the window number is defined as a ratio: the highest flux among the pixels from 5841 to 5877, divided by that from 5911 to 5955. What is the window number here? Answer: 1.00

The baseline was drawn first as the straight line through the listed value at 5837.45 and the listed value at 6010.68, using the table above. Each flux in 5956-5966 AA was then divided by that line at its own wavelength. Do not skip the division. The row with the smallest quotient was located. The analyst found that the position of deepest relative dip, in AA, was 5958.32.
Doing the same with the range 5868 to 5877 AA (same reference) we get 5871.15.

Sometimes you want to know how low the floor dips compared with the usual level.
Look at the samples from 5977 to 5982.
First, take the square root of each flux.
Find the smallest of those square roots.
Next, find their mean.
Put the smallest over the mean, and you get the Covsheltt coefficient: 0.990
